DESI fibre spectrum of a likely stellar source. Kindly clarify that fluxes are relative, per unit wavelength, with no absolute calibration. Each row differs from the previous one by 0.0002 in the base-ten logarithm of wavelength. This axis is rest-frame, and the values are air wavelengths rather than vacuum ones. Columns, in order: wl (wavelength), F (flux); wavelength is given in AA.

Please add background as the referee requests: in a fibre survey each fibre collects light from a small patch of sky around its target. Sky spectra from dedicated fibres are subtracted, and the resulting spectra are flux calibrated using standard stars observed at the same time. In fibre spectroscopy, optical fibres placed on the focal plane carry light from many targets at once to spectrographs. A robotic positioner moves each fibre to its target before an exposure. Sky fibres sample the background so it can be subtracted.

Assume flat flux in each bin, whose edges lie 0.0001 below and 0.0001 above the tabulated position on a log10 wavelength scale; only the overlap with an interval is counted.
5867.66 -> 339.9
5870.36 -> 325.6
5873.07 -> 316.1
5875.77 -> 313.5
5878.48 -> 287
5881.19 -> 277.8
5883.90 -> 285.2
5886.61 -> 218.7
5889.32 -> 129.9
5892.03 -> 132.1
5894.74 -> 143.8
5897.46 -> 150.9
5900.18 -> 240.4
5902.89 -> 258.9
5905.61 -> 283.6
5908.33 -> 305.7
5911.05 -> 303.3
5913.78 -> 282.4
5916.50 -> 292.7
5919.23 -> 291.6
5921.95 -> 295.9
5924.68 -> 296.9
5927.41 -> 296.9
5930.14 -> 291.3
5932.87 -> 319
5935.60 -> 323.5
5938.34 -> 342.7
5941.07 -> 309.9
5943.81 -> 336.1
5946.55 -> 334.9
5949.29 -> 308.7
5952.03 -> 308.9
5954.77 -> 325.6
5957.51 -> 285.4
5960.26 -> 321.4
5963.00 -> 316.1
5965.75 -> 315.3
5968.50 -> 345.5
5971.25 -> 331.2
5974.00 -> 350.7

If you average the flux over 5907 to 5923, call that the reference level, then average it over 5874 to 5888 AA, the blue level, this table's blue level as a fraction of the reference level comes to 0.94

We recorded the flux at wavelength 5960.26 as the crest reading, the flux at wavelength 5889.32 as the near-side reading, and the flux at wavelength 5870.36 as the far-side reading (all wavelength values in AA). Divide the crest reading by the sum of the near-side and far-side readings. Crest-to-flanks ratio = 0.71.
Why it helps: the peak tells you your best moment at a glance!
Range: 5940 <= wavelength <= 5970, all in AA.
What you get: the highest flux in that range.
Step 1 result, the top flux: 345.5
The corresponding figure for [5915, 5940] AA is 342.7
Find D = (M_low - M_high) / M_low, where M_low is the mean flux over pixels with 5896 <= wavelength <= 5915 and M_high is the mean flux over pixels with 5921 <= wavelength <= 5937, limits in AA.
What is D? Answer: -0.17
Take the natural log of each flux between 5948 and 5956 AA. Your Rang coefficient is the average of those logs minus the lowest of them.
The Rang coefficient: 0.02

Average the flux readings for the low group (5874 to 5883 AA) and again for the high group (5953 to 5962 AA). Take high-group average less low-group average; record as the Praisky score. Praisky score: 18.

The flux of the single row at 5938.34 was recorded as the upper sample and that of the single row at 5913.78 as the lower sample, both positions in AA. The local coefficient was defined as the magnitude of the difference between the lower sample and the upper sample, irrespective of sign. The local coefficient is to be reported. 60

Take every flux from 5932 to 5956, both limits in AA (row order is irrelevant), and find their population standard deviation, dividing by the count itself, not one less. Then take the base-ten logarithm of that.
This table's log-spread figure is 1.08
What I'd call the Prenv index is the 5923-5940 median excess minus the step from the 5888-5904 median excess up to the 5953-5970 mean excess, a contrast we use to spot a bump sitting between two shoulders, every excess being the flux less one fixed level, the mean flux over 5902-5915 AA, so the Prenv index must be -150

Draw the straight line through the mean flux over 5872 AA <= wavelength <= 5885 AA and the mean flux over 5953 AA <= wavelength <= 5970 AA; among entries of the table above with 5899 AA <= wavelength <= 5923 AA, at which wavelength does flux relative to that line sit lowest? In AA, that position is 5900.18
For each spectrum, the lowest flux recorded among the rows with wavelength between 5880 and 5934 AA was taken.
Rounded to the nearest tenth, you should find 129.9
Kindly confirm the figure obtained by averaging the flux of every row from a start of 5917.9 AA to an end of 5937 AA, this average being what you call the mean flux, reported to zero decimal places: 302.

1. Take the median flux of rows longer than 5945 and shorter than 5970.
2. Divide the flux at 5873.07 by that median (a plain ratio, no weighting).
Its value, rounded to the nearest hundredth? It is 1.00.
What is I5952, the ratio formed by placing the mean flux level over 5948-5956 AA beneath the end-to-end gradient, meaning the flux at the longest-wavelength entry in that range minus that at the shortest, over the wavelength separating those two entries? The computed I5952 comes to 0.010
